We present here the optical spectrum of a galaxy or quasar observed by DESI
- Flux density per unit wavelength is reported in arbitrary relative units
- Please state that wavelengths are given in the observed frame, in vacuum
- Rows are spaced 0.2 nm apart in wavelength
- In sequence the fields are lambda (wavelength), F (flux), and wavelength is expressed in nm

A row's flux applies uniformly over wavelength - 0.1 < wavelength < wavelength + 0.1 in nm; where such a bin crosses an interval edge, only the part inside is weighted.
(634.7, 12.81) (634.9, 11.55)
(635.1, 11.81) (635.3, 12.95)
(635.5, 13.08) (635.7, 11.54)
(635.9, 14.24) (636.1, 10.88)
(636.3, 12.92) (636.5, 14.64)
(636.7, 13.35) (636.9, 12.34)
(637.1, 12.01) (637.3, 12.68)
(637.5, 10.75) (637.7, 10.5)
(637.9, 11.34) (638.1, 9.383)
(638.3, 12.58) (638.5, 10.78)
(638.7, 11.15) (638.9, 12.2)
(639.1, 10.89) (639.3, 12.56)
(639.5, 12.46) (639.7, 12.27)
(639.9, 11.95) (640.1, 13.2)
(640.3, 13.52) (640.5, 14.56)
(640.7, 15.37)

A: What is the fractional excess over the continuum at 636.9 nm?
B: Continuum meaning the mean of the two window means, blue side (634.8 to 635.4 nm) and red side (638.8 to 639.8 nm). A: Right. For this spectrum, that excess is 0.02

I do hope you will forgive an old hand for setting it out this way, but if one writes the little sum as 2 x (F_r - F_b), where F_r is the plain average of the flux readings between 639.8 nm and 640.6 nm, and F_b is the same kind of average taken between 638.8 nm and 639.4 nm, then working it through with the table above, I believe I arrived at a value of 2.8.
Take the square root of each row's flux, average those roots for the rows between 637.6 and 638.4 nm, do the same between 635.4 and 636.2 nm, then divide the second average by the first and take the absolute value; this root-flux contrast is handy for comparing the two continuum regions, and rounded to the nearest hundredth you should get 1.07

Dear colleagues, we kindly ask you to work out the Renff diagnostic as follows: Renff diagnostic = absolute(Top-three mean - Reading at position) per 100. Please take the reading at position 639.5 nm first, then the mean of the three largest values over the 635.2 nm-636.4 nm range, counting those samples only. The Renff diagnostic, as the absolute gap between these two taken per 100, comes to 0.010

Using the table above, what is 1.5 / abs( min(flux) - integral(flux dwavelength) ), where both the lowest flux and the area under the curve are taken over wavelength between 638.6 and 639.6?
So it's 1.56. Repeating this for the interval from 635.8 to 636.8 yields 0.64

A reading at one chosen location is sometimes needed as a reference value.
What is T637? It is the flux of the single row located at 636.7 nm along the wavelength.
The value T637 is 13.35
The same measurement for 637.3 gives 12.68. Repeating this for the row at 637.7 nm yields 10.5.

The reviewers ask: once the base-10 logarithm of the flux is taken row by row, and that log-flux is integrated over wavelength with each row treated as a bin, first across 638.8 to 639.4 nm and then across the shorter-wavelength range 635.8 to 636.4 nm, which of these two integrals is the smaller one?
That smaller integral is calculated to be 0.644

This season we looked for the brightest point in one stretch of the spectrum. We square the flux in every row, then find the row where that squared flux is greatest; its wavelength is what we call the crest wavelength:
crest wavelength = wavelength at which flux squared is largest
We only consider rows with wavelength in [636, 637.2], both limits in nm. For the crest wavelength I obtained 636.5 nm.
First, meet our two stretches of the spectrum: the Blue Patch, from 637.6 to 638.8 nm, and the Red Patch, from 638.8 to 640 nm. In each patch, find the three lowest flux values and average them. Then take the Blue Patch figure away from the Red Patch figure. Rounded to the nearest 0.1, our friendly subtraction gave 1.5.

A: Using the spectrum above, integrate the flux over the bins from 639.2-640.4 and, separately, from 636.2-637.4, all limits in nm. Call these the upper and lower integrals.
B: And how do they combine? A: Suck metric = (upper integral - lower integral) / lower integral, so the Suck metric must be -0.025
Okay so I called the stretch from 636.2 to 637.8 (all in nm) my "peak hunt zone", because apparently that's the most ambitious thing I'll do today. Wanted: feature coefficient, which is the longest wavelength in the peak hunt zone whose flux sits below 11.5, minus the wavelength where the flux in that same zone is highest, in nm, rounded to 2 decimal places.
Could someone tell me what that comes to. 1.20 nm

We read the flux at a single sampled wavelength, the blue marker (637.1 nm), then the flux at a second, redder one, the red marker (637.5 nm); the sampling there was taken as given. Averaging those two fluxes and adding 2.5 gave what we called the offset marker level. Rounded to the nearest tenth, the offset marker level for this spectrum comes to 13.9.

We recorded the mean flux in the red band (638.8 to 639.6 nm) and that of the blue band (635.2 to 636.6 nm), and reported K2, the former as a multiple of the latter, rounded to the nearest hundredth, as 0.93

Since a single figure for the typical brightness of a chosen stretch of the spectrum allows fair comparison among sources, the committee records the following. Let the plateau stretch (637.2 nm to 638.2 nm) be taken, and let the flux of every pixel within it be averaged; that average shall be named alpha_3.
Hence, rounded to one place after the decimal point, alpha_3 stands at 10.9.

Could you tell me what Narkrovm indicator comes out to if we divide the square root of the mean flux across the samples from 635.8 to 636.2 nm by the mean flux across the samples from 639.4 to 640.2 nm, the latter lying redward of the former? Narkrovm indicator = 0.284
